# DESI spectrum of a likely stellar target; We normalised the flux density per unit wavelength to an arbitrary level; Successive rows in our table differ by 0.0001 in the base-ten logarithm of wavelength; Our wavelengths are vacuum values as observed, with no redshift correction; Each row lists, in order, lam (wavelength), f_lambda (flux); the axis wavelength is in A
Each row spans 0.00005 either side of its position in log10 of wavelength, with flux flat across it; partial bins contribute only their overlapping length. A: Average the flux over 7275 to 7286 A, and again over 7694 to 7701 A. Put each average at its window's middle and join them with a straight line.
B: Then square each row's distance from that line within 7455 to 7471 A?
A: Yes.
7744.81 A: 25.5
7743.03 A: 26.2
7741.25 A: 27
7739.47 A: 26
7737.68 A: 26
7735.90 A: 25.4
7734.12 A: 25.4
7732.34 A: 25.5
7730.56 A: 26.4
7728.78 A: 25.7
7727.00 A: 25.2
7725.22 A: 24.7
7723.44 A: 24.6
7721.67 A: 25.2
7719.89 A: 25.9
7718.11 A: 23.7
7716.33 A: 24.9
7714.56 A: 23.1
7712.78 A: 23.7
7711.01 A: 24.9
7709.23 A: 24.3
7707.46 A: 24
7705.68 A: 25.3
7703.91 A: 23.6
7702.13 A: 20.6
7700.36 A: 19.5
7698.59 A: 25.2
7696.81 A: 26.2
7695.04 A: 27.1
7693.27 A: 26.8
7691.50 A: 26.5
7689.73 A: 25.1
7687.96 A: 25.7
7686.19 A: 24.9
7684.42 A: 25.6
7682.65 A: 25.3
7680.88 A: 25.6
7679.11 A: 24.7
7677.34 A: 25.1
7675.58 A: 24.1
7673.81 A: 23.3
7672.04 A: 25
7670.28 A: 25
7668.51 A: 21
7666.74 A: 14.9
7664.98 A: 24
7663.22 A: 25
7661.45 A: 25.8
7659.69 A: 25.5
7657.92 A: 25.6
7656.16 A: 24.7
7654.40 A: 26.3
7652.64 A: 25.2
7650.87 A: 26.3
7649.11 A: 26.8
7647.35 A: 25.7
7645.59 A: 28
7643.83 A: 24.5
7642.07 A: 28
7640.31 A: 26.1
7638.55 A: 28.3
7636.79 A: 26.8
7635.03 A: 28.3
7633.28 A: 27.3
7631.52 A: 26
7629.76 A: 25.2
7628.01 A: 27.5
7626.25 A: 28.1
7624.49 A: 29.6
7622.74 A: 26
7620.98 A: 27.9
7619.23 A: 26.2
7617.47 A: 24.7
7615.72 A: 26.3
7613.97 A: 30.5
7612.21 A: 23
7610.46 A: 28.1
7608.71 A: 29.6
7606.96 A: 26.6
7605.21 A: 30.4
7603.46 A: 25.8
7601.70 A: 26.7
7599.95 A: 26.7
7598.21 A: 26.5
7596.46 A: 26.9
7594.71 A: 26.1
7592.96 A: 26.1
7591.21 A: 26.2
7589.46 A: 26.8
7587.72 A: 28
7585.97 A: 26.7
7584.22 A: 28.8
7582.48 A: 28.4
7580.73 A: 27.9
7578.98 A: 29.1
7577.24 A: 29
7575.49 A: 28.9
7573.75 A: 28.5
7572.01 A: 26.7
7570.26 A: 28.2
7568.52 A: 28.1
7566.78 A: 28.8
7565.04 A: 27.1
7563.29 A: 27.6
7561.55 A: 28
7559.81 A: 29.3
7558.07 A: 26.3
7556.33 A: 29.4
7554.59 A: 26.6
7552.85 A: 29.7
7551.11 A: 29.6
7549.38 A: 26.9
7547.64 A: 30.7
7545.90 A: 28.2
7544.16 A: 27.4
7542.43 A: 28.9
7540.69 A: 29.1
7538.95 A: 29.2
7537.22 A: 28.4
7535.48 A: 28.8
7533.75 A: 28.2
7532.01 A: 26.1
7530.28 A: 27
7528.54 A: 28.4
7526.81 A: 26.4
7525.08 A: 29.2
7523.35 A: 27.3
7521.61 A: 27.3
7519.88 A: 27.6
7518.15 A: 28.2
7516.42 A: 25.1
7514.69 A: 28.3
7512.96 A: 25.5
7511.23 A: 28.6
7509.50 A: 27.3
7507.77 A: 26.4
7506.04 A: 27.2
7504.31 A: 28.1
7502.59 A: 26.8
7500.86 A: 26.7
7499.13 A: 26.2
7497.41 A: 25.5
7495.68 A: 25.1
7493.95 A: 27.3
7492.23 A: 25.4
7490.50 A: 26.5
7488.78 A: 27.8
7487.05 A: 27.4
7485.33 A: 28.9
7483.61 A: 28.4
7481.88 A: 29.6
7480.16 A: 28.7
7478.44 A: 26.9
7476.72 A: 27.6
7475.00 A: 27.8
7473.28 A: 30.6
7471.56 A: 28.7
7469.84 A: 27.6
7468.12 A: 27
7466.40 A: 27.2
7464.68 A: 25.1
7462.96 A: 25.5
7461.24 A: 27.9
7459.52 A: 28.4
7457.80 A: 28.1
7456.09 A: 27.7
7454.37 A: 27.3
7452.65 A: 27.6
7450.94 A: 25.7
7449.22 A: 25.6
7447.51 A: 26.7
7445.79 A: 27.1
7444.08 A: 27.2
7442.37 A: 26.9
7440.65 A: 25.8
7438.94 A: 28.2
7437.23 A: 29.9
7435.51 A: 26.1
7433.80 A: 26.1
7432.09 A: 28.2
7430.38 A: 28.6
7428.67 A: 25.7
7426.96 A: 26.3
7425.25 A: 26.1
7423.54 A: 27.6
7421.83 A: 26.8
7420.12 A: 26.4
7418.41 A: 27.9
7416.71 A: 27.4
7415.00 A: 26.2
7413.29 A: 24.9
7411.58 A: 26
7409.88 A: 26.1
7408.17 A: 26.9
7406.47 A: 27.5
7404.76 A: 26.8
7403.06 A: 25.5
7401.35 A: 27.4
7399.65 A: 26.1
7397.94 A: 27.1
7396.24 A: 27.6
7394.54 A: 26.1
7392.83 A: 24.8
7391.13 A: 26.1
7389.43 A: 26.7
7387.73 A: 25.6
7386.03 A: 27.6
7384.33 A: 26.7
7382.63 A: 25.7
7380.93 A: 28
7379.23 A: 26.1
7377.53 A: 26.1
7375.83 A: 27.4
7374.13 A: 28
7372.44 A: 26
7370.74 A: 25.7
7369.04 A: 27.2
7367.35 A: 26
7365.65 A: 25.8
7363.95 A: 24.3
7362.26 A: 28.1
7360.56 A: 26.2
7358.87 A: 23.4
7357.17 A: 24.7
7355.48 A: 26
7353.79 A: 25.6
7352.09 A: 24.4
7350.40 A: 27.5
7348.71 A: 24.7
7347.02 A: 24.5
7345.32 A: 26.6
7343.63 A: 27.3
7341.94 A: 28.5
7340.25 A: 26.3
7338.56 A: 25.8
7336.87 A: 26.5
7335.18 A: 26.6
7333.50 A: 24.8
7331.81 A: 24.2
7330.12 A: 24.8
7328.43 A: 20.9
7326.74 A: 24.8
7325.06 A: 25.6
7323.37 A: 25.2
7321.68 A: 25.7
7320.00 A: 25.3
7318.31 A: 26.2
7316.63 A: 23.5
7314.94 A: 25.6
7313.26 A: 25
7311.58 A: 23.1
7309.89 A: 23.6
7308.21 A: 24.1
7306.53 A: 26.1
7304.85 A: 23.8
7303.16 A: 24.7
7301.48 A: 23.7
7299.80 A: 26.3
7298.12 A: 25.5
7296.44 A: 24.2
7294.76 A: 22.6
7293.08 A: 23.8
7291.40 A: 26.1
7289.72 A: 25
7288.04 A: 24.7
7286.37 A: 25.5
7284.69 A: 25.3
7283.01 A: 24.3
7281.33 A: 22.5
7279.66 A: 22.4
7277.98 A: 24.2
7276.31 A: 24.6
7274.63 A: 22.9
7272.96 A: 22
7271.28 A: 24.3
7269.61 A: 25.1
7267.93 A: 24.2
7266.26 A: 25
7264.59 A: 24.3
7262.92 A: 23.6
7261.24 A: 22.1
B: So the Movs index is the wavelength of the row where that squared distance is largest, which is 7459.52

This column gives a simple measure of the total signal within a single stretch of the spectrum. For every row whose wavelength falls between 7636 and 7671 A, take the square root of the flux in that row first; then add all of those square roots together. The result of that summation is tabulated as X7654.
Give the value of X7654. 100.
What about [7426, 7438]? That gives 37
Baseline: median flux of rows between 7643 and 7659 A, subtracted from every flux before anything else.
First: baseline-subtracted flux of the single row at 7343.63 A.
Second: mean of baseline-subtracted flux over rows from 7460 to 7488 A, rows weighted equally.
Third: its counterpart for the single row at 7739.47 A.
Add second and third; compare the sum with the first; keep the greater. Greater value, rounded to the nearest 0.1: 2.4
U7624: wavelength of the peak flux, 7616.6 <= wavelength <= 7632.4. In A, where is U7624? 7624.49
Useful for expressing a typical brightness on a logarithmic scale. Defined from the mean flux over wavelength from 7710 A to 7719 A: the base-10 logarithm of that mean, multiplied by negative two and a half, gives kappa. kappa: -3.45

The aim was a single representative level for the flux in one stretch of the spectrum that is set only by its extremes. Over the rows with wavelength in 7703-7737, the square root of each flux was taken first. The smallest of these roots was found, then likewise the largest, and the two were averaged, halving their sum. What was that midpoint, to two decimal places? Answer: 4.97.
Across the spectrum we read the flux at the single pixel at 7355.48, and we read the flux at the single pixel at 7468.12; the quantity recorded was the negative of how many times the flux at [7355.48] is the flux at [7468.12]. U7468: -0.96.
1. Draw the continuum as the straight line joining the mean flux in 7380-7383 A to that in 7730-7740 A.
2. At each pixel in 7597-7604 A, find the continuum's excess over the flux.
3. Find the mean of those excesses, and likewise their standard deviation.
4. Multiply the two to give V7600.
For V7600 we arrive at -0.1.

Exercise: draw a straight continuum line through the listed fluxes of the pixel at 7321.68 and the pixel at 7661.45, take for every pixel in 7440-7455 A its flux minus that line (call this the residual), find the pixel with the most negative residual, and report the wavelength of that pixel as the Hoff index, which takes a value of 7449.22 A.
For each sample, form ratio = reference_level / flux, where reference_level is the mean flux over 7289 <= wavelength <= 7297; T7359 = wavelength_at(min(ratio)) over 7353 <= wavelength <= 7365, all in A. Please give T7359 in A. 7362.26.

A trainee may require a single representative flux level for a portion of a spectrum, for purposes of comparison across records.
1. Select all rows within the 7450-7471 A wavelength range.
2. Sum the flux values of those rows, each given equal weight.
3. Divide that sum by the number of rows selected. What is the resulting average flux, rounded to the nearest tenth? 27.1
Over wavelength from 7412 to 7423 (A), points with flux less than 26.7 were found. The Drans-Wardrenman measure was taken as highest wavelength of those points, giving 7420.12 A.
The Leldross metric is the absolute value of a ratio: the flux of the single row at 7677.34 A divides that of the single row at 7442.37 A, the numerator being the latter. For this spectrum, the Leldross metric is 1.07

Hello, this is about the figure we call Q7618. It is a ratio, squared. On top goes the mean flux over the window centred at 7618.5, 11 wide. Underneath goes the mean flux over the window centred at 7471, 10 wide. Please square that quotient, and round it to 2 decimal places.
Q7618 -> 0.92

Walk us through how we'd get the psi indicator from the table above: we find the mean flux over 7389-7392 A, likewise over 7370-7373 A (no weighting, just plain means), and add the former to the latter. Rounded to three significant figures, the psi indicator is 52.2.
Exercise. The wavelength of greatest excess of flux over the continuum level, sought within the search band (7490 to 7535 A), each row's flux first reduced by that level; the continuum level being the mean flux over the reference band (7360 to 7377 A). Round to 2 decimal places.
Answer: 7525.08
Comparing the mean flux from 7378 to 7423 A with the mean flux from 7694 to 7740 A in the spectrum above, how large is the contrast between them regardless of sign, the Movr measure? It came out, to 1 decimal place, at 1.8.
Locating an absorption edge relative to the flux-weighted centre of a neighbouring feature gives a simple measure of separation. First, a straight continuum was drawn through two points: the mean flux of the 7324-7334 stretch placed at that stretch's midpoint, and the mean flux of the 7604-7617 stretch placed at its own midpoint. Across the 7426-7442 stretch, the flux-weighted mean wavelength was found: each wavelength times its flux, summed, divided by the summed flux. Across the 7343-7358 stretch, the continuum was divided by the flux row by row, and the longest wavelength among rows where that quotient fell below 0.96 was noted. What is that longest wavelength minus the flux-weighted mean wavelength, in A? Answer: -78.4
